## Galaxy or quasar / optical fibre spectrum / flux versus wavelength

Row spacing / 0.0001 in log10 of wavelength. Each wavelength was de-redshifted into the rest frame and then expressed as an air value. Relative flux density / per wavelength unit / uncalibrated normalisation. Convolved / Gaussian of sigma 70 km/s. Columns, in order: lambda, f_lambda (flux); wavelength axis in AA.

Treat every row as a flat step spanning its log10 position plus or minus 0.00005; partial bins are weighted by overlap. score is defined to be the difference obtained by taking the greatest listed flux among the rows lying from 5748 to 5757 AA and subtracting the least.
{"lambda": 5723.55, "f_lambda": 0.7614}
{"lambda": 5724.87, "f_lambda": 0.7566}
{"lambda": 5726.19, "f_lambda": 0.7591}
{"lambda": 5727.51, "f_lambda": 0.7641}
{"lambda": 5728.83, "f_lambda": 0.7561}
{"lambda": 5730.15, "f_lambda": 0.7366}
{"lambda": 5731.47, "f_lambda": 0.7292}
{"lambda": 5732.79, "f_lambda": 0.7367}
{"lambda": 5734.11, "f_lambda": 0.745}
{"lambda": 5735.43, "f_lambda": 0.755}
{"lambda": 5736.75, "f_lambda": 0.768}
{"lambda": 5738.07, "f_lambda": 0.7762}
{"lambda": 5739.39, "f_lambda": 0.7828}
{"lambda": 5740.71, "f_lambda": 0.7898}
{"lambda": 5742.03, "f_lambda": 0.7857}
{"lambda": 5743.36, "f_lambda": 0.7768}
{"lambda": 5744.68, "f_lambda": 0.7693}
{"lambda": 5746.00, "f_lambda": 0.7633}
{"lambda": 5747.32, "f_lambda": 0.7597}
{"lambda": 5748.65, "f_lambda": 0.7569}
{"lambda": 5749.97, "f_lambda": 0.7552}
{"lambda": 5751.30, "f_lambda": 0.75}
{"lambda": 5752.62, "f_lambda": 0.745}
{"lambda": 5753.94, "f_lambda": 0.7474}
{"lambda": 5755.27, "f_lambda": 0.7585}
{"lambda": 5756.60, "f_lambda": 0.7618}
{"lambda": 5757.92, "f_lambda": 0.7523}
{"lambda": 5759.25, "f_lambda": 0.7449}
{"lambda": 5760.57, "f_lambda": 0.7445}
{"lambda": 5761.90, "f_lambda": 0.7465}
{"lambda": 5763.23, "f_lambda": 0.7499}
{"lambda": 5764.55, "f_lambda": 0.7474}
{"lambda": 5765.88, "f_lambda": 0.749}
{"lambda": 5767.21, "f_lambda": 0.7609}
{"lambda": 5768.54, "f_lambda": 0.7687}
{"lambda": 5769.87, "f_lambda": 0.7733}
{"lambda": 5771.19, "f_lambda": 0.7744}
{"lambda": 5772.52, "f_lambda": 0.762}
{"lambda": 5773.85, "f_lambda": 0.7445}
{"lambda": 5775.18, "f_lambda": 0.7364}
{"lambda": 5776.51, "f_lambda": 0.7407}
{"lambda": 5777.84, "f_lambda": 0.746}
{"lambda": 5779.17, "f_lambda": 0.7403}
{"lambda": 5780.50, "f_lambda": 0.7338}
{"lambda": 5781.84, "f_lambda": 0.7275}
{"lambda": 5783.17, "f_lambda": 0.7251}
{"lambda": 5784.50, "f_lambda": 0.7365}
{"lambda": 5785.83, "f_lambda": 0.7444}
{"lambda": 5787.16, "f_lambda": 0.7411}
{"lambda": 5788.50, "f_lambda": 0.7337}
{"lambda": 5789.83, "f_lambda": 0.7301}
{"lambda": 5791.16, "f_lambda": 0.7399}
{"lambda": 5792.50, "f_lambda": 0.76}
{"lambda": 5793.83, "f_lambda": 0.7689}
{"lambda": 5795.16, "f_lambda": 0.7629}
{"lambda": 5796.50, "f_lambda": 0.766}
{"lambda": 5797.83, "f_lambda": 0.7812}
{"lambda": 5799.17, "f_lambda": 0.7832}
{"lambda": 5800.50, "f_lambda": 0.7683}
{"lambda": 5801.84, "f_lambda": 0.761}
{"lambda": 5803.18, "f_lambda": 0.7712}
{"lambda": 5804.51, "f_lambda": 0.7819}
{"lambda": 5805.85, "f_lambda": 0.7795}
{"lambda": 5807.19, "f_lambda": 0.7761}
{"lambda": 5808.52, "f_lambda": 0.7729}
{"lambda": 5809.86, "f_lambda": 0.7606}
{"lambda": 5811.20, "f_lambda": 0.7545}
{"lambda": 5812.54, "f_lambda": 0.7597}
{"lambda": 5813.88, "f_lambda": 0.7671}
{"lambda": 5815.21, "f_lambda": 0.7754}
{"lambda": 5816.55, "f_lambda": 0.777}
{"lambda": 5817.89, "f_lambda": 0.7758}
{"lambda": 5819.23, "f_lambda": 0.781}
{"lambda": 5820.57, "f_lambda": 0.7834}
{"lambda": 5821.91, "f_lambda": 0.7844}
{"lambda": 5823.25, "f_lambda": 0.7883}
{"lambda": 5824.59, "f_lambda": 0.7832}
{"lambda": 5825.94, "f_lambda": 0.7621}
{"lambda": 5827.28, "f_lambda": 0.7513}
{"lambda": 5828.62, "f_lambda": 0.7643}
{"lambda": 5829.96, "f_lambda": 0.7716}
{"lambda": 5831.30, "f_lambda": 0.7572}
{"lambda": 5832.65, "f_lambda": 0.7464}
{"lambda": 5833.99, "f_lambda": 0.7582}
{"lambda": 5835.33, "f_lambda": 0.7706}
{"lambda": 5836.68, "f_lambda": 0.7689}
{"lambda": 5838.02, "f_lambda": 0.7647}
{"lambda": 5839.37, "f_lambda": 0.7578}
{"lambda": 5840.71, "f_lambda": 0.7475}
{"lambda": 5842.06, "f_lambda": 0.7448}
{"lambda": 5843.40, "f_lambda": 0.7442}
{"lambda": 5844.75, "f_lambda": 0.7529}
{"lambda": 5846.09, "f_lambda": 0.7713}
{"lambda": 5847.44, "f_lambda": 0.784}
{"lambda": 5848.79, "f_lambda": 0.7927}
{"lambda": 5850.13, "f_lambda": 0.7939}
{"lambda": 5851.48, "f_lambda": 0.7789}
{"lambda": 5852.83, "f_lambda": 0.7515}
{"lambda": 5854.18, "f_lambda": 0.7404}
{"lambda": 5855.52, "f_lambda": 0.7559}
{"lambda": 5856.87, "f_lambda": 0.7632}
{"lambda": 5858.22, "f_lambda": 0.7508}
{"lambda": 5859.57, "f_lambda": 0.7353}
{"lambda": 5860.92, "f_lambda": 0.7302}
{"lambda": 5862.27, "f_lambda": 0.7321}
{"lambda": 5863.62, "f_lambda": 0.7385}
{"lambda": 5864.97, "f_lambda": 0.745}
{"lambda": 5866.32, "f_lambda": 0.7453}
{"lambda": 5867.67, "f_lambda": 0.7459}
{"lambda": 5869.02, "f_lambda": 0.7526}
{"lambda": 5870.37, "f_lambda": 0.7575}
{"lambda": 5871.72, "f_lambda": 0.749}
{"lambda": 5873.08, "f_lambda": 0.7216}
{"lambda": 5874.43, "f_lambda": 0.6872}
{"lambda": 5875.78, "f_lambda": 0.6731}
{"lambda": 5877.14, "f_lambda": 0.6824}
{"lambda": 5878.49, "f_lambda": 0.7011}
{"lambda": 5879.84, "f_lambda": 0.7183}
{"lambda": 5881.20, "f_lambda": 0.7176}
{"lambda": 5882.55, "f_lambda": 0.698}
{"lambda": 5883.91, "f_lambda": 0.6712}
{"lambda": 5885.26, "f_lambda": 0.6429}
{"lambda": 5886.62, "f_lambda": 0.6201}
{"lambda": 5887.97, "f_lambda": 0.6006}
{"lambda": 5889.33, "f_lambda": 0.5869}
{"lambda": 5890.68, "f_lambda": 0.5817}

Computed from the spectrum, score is 0.017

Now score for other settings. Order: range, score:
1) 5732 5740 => 0.046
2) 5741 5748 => 0.026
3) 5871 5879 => 0.076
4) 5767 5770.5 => 0.012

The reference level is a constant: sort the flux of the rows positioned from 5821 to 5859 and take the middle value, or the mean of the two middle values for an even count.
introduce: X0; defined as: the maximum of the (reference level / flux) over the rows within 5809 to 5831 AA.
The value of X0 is 1.015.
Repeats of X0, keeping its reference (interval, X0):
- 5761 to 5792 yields 1.052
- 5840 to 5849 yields 1.025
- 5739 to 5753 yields 1.024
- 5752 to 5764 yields 1.024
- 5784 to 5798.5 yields 1.045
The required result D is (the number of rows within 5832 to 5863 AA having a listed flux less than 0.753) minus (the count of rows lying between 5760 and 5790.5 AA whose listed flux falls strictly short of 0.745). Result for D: -2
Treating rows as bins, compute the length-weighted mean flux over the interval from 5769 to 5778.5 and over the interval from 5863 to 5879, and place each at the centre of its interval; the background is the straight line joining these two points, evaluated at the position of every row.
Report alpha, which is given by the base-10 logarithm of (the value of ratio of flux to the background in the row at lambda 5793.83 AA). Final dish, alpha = 0.012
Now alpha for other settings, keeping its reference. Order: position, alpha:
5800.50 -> 0.012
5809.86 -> 0.010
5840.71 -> 0.008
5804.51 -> 0.021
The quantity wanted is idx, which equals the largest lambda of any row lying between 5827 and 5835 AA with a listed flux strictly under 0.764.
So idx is 5833.99 AA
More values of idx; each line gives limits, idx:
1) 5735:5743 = 5735.43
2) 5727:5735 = 5734.11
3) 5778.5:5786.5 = 5785.83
